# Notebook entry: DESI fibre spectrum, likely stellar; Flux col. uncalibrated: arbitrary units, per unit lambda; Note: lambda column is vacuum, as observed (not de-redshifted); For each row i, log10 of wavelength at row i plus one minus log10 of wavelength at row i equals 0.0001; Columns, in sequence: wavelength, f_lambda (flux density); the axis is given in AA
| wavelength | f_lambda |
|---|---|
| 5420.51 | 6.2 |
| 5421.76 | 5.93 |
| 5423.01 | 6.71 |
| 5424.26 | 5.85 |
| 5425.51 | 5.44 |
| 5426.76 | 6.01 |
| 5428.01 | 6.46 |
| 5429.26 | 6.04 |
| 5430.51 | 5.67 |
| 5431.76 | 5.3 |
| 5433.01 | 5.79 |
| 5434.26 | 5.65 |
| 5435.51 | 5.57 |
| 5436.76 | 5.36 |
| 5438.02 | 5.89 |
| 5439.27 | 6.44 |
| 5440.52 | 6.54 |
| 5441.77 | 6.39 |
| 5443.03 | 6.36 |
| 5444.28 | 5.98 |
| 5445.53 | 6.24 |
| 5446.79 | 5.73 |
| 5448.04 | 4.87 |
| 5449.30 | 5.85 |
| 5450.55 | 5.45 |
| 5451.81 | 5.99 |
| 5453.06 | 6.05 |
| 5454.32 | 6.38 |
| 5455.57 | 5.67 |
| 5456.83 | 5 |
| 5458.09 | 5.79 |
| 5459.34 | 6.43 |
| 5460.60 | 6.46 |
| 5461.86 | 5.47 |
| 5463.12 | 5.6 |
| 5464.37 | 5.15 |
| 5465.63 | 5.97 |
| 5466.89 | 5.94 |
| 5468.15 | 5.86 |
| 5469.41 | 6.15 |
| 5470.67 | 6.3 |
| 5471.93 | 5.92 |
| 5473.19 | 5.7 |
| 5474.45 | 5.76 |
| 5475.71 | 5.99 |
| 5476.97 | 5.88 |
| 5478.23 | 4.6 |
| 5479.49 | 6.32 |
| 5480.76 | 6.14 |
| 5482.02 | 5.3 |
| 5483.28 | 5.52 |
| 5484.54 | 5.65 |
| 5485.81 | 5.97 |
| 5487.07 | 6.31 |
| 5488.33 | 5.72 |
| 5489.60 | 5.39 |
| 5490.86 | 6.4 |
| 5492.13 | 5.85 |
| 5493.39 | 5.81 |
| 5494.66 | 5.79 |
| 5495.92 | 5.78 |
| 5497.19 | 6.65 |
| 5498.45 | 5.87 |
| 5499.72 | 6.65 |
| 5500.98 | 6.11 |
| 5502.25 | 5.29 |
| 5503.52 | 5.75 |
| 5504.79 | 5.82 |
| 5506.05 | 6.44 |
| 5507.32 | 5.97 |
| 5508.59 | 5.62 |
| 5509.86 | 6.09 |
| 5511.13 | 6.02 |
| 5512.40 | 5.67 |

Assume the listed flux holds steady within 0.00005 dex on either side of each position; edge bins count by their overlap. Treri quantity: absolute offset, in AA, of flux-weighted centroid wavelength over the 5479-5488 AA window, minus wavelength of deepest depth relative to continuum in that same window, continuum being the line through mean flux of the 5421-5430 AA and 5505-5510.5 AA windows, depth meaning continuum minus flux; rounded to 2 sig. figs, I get 1.3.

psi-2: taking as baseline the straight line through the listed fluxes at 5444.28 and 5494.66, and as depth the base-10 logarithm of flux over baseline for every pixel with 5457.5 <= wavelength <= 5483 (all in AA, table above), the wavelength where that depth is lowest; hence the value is 5478.23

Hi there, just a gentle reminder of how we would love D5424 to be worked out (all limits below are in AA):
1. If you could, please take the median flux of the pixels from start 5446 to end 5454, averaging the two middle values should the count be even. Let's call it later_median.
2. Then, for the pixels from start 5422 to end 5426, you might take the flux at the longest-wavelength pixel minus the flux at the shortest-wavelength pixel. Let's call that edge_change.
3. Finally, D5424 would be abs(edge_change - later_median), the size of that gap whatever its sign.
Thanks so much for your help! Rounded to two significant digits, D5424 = 7.1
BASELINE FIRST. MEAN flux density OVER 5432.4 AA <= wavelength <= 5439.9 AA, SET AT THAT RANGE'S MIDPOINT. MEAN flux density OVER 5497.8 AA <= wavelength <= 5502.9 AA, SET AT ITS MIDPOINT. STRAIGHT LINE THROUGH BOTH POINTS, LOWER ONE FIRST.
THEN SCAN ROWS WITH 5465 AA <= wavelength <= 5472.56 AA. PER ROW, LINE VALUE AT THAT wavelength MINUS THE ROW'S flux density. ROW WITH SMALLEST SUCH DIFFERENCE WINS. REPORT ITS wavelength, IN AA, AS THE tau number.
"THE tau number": 5470.67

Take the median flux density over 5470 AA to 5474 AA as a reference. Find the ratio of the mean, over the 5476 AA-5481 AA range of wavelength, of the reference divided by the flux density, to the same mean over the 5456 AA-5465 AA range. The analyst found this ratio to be 1.00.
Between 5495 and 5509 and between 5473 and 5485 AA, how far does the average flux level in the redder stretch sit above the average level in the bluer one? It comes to 0.31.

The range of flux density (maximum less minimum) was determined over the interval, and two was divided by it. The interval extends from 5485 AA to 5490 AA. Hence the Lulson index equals 2.2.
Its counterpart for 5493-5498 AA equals 2.3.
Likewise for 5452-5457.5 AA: 1.4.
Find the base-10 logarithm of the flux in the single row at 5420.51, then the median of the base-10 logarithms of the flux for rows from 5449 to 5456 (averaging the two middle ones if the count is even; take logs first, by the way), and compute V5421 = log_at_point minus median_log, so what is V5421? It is 0.020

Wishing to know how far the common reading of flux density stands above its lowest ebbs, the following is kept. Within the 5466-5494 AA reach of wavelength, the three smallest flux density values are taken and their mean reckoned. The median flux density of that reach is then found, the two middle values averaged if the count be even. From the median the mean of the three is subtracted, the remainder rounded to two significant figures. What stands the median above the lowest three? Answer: 0.77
